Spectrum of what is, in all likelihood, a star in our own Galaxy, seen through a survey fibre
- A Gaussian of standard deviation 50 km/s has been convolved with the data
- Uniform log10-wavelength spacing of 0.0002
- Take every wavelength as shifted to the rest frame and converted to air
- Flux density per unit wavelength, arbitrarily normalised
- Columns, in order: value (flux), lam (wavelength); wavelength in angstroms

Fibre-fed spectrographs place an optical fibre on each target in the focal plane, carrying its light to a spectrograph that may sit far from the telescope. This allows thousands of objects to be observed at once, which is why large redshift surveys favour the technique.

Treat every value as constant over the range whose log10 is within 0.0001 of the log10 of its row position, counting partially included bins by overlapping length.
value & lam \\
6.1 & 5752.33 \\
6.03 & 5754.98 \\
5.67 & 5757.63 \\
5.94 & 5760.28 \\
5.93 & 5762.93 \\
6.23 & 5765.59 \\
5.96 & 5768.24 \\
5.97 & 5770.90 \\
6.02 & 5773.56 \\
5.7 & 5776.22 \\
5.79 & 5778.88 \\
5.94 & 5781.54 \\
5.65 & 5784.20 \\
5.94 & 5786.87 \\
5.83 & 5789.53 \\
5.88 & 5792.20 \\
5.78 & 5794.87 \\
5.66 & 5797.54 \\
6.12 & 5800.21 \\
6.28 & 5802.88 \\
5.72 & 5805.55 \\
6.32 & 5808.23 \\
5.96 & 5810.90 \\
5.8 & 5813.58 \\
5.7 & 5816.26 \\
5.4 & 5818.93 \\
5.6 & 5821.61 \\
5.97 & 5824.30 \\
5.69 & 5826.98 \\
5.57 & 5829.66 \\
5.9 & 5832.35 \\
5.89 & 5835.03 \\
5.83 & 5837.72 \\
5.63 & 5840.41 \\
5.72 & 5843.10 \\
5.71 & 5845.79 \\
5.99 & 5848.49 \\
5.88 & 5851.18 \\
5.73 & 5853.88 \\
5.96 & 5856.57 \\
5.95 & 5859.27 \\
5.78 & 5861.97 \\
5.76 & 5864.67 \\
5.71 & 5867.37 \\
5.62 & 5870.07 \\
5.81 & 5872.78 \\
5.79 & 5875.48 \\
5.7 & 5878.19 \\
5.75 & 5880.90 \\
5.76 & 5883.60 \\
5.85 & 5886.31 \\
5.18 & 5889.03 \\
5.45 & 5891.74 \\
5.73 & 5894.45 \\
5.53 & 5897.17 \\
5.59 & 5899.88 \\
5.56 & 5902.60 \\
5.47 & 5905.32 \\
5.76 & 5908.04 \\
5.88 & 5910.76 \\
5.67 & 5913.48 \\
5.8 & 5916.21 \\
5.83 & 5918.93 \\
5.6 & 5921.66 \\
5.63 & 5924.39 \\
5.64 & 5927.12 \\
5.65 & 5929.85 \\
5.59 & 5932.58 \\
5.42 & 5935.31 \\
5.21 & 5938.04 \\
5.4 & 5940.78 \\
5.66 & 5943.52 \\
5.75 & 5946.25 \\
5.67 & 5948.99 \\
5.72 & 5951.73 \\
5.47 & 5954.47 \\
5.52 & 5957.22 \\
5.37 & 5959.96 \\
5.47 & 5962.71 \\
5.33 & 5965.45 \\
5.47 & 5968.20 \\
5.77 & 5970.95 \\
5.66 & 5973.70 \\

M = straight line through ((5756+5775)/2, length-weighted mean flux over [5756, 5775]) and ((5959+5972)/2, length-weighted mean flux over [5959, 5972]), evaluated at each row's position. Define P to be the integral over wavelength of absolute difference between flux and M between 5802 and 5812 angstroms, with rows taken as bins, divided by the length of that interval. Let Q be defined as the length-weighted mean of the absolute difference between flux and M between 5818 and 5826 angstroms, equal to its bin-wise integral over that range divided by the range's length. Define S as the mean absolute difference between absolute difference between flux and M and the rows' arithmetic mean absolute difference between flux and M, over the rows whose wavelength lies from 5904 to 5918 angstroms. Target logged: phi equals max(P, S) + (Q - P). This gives 0.25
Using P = 0.28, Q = 0.25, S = 0.06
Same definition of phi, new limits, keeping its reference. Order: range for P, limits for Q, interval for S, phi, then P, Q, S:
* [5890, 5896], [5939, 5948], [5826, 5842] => 0.17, 0.16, 0.17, 0.05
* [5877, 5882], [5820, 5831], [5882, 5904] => 0.25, 0.04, 0.19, 0.10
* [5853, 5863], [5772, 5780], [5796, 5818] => 0.15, 0.13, 0.15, 0.11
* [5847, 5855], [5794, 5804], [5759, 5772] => 0.25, 0.13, 0.25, 0.08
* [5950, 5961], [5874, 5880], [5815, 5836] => 0.06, 0.10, 0.06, 0.08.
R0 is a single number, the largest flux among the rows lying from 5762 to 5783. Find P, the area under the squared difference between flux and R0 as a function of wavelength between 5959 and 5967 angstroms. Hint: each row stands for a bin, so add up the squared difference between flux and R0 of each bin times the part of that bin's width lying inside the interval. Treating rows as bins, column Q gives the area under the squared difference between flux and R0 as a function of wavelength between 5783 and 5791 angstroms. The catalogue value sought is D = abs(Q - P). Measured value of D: 4.1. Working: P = 5.6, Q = 1.5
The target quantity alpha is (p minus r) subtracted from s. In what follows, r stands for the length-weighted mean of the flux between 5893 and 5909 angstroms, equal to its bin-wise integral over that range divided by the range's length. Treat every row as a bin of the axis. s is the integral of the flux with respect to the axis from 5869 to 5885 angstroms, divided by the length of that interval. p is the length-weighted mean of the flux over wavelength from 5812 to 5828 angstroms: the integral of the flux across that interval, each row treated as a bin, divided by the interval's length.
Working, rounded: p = 5.70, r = 5.60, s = 5.74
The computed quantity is 5.6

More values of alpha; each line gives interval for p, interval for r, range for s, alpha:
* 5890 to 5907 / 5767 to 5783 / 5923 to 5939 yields 5.9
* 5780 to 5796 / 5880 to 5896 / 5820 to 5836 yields 5.5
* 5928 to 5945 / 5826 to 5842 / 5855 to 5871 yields 6.1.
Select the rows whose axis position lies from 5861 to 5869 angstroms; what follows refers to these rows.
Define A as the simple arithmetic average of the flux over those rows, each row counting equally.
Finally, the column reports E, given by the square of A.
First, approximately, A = 5.75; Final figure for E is 33.1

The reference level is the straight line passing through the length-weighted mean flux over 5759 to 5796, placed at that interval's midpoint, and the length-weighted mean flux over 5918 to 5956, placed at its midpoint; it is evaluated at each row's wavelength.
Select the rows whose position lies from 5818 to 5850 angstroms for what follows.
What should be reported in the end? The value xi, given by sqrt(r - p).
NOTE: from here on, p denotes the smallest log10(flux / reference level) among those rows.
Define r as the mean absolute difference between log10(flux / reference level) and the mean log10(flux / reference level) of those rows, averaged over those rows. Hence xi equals 0.21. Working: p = -0.03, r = 0.0112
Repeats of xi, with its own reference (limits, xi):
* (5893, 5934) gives 0.14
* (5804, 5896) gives 0.22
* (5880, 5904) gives 0.23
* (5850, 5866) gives 0.09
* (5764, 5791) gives 0.16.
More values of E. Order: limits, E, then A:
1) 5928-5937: 30.8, 5.55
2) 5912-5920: 33.3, 5.77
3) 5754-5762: 34.6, 5.88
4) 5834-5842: 33.4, 5.78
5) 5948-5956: 31.6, 5.62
